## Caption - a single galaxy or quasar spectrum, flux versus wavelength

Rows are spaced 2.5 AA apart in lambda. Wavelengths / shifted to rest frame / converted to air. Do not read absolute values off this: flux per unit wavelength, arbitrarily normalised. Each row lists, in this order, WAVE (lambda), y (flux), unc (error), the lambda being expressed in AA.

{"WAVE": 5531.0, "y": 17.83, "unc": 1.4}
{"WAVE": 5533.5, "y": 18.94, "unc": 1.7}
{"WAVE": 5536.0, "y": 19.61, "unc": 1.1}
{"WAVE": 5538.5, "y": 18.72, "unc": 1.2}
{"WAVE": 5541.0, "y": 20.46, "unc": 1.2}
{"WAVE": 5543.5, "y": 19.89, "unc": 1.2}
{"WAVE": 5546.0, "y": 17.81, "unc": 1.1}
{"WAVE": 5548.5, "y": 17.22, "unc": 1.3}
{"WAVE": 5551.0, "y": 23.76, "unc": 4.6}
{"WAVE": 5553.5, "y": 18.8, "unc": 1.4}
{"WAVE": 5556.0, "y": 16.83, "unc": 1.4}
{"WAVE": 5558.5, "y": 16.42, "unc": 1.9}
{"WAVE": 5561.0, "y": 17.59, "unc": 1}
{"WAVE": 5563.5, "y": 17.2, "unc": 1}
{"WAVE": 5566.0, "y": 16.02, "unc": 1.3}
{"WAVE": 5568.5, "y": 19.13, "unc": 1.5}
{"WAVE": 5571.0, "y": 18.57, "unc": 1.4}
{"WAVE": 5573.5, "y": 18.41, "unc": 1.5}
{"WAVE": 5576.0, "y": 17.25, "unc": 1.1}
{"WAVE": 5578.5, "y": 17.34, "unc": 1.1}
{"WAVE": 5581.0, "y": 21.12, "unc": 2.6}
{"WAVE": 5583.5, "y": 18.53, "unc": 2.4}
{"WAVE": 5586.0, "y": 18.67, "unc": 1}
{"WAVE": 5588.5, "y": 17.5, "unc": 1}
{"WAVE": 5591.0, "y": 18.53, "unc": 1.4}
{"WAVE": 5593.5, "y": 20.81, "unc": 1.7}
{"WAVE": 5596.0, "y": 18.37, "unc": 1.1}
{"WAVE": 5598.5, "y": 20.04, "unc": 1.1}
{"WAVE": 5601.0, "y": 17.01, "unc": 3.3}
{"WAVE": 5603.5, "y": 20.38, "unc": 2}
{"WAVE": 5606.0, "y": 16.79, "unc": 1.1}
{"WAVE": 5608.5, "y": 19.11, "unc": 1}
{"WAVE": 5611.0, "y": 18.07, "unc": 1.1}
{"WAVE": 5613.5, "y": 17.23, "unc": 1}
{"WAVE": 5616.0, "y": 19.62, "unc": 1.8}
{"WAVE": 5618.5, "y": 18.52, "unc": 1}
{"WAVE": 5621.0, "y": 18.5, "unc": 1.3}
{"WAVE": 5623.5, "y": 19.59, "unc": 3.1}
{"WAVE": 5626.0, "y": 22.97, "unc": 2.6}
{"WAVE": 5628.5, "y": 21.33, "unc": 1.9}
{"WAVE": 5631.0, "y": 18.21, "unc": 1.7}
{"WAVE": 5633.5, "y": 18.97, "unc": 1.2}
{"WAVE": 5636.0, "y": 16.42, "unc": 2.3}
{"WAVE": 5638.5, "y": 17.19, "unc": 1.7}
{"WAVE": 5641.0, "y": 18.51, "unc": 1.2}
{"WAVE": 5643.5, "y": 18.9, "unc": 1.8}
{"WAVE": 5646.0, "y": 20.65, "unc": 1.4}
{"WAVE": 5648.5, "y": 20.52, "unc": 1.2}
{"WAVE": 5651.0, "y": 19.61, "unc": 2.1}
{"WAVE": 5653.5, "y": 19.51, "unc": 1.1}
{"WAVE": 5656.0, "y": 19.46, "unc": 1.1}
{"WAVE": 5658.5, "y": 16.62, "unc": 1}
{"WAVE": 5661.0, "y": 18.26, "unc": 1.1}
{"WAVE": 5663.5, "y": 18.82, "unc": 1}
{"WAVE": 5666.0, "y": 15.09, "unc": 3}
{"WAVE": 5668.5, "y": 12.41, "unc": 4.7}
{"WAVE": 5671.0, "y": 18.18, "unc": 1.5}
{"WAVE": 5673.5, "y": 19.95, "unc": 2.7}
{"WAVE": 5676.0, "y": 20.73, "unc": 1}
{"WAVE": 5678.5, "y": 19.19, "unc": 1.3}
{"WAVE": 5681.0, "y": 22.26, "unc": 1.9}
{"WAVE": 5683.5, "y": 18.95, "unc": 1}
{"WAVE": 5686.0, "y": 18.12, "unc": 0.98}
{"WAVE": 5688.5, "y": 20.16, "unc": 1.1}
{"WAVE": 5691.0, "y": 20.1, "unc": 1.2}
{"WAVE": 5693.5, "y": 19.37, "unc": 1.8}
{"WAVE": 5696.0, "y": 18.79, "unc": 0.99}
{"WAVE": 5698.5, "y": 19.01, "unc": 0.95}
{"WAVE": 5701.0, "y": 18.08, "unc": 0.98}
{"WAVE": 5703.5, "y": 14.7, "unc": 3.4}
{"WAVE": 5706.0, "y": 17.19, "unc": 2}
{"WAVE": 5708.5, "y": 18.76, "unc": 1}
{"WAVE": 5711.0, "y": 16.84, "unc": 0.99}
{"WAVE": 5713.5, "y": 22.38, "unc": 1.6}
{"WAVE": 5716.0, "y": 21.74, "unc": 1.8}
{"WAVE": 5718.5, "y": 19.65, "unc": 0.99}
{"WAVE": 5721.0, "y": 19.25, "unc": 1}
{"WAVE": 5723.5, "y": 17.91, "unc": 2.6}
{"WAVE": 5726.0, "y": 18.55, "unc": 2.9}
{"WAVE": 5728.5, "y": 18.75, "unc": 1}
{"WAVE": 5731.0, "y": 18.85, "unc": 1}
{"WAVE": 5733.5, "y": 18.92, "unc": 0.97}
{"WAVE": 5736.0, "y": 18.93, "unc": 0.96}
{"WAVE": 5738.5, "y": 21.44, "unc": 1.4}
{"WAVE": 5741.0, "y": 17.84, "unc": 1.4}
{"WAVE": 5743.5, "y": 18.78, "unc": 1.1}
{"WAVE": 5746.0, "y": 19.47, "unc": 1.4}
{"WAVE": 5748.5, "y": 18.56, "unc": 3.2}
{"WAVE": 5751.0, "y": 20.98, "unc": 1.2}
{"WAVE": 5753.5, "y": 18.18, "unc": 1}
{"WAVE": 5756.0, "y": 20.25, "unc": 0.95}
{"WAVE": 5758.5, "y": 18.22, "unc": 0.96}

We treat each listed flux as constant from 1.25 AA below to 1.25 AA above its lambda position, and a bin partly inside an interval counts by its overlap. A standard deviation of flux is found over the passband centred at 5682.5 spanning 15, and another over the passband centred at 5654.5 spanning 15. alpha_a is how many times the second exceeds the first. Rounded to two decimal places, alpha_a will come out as 0.93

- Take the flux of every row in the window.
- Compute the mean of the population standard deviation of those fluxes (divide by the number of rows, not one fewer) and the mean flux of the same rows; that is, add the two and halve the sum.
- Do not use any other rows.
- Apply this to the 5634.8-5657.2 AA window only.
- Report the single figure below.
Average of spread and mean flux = 10.2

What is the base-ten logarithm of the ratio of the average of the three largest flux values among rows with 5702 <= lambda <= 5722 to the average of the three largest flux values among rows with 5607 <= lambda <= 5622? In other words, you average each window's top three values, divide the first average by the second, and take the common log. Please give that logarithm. 0.047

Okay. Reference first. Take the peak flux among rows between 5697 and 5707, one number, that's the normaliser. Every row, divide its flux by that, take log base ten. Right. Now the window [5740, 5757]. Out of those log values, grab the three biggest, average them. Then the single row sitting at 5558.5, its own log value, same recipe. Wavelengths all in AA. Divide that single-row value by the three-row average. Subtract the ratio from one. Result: 3.4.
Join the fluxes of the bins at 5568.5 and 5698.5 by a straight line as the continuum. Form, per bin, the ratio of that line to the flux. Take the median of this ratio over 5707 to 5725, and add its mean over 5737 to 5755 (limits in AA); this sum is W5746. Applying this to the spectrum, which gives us 1.97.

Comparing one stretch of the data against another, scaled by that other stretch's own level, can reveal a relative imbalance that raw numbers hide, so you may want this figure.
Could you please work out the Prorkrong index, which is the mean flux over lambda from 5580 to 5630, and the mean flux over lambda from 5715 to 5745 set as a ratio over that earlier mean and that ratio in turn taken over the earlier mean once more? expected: 0.0525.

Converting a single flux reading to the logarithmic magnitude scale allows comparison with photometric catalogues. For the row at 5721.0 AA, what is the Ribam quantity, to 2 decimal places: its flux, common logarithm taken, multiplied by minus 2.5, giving -3.21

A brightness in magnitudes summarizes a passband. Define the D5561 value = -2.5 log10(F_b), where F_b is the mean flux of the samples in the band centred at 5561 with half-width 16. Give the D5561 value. -3.14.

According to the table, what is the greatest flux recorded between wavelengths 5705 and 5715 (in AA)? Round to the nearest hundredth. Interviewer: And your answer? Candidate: 22.38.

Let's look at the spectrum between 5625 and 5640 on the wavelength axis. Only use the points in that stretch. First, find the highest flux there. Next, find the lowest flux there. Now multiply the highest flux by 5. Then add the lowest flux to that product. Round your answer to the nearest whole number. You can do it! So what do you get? 131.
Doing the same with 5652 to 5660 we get 114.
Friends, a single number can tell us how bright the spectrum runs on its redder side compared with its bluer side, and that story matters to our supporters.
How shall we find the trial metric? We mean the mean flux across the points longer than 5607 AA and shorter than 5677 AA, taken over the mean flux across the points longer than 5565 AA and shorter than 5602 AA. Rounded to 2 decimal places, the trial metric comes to 1.01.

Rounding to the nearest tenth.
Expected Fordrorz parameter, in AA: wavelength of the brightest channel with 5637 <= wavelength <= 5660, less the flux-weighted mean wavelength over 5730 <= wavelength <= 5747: -92.5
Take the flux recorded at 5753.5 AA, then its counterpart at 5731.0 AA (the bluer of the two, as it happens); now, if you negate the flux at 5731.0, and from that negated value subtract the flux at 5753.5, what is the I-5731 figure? -37.0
